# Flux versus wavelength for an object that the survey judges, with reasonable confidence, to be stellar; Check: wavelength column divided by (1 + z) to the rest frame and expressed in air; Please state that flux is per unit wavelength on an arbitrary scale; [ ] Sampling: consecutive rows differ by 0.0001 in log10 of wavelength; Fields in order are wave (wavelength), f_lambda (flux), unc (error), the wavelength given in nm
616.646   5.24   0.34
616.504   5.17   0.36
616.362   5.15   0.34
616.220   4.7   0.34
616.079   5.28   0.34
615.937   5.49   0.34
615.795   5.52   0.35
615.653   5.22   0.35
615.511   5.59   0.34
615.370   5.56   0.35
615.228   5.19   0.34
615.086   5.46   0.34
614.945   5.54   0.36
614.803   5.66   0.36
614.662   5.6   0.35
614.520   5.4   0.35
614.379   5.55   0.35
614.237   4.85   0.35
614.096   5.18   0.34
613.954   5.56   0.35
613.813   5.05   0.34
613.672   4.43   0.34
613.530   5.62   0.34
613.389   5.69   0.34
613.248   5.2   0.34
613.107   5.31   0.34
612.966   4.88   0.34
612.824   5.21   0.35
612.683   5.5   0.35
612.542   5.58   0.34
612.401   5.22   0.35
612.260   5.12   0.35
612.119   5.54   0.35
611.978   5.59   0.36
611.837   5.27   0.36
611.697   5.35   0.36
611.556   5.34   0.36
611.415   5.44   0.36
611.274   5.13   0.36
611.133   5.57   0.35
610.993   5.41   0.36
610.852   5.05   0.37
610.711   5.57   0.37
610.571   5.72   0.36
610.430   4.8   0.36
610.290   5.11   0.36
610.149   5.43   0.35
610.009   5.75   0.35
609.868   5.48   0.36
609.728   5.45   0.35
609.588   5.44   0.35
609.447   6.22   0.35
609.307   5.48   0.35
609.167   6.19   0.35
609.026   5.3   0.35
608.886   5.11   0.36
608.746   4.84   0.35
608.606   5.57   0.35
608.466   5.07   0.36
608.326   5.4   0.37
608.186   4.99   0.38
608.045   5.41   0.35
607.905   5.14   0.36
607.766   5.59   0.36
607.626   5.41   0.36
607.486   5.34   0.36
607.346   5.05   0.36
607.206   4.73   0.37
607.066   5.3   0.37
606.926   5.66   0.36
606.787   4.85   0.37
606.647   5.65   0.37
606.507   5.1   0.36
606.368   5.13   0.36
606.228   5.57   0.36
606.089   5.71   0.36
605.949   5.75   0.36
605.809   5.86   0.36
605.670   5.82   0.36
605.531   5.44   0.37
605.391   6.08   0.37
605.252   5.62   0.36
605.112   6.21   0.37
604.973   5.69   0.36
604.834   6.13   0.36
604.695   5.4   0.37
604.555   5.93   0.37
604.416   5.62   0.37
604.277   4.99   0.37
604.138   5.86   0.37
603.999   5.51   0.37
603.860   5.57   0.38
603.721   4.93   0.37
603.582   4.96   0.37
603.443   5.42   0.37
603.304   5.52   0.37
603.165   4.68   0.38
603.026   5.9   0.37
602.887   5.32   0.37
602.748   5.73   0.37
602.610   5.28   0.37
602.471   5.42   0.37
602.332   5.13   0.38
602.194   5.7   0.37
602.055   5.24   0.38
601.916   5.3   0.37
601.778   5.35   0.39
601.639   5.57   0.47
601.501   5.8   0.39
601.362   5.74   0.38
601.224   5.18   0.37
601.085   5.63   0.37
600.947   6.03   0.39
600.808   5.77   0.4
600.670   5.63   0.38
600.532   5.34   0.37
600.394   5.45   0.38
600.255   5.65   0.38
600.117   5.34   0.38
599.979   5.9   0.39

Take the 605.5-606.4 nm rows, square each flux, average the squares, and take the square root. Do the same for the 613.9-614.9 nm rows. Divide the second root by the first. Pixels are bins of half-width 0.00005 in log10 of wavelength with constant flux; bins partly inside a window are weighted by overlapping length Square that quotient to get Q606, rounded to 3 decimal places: 0.927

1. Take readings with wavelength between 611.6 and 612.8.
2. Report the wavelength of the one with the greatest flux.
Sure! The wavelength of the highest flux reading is 611.978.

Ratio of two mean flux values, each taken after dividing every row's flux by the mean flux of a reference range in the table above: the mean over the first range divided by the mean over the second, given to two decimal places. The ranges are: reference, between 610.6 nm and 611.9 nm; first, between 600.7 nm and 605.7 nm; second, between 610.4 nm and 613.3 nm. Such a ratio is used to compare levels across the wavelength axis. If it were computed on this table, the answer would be 1.04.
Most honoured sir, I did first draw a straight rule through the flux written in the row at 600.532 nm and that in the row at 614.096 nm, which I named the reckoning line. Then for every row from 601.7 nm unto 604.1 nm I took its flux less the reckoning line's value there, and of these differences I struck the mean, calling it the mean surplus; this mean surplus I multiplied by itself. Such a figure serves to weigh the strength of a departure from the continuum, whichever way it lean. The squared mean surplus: 0.00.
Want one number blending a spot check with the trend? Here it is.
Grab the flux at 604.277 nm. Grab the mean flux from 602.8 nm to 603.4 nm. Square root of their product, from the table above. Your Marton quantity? 5.17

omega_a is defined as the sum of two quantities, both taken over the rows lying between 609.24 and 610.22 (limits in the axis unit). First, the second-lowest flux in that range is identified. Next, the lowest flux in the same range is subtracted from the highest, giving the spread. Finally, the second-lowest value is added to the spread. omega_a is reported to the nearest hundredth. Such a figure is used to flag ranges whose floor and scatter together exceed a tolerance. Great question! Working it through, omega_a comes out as 6.23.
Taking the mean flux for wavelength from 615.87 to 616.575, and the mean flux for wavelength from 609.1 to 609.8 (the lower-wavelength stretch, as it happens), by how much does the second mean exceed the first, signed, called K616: 0.60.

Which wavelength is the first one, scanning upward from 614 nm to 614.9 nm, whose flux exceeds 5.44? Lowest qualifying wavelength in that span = 614.379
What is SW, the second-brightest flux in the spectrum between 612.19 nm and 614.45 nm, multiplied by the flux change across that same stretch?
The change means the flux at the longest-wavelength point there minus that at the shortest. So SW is 2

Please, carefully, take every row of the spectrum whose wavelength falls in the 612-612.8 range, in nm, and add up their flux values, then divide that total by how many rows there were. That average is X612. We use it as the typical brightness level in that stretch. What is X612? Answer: 5.39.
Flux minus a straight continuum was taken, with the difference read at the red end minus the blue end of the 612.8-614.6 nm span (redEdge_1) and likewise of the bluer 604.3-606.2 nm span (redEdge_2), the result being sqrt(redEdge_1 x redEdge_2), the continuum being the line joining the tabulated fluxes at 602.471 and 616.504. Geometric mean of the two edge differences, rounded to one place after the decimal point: 0.2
